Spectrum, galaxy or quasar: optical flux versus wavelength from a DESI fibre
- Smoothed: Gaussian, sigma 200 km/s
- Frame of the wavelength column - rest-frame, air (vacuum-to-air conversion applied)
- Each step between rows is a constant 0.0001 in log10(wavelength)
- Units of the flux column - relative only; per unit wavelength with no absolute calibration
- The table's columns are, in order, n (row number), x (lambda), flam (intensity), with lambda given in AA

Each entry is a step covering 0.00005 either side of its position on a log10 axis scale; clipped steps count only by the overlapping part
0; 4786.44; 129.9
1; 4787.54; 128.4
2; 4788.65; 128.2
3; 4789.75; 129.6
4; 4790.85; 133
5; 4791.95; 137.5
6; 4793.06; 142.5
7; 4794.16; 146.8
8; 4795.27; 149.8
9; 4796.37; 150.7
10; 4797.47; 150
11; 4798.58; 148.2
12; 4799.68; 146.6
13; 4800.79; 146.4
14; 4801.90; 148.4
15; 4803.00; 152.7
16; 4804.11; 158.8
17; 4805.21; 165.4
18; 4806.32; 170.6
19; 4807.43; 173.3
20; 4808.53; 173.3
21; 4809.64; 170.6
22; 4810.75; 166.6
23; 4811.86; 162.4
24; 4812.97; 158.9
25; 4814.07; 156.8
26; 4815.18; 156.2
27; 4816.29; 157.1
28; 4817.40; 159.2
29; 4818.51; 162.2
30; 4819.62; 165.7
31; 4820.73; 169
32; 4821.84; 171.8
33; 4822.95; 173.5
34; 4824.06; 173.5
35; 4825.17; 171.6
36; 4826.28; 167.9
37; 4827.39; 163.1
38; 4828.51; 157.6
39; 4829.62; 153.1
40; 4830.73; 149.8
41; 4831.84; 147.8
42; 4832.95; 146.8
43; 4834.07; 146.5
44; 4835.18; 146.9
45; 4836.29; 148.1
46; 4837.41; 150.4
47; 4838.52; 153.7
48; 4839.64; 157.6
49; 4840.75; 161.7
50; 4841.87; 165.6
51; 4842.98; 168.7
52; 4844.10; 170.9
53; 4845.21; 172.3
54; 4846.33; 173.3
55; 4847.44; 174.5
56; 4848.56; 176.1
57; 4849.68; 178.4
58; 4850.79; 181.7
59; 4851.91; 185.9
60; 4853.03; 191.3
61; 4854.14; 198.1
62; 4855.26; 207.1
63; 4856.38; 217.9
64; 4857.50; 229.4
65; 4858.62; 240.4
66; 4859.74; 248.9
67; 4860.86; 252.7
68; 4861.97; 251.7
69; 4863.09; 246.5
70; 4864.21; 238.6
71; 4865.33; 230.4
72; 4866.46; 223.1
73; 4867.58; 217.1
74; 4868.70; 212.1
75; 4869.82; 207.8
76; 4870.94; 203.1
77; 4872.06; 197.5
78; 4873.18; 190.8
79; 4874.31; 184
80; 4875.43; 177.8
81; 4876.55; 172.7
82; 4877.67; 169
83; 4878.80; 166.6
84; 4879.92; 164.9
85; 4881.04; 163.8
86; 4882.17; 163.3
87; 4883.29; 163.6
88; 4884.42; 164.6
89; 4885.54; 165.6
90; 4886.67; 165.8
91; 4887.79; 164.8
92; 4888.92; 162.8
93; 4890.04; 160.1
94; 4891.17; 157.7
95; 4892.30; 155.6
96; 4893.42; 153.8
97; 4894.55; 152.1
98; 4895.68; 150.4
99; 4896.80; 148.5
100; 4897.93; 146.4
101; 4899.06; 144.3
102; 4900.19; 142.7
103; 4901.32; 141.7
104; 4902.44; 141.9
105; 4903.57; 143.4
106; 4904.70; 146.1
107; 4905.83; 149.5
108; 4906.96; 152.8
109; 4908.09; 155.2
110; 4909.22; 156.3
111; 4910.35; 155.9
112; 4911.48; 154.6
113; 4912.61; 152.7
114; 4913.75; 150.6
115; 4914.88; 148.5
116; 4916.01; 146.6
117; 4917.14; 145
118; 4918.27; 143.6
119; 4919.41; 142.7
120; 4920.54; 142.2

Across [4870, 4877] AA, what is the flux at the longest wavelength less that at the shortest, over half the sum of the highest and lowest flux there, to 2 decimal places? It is -0.16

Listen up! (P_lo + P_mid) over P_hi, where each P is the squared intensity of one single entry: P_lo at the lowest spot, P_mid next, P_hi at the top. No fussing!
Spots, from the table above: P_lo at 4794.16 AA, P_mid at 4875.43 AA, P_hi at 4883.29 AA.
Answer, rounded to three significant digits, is 1.99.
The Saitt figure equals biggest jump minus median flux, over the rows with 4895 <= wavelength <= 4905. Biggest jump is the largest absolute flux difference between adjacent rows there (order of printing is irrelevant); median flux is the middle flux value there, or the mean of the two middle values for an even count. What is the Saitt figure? -142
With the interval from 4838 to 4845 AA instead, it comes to -160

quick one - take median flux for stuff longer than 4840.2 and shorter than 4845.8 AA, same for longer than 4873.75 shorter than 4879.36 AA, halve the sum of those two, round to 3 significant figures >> 171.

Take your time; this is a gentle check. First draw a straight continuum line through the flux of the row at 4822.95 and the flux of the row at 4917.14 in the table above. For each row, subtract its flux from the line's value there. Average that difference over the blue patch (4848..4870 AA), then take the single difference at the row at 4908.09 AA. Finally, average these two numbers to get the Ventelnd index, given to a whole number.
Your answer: -31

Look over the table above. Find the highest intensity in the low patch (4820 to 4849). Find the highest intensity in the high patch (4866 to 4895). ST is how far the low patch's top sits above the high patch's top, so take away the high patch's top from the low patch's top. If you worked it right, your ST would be -47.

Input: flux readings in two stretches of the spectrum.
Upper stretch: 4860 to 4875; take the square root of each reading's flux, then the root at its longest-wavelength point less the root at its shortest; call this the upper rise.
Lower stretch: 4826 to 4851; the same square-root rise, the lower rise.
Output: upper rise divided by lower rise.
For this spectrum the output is -4.5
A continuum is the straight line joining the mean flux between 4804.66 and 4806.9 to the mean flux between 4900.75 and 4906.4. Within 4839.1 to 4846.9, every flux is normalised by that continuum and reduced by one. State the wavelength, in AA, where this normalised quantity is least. 4839.64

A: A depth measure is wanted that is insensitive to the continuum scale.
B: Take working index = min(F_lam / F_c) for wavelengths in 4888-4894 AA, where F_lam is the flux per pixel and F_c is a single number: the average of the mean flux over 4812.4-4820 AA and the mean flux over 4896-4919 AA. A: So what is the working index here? 1.00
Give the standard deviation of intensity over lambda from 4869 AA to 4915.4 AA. 16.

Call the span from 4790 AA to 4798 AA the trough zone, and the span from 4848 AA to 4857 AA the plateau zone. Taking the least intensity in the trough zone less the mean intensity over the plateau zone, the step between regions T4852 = -59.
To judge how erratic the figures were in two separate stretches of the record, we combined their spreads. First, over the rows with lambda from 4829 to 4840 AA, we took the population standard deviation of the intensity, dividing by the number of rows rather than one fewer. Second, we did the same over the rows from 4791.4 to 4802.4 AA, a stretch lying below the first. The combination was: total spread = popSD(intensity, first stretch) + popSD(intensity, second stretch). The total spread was 7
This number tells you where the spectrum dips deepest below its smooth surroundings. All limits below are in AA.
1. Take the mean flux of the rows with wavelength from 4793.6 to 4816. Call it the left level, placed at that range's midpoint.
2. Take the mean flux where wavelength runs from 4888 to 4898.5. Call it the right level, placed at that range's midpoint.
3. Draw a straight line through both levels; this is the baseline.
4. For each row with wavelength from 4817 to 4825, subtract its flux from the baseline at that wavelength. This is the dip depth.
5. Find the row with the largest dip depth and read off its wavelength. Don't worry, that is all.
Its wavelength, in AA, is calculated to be 4817.40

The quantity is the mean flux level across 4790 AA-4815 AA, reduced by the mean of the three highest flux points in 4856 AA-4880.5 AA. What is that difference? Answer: -96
